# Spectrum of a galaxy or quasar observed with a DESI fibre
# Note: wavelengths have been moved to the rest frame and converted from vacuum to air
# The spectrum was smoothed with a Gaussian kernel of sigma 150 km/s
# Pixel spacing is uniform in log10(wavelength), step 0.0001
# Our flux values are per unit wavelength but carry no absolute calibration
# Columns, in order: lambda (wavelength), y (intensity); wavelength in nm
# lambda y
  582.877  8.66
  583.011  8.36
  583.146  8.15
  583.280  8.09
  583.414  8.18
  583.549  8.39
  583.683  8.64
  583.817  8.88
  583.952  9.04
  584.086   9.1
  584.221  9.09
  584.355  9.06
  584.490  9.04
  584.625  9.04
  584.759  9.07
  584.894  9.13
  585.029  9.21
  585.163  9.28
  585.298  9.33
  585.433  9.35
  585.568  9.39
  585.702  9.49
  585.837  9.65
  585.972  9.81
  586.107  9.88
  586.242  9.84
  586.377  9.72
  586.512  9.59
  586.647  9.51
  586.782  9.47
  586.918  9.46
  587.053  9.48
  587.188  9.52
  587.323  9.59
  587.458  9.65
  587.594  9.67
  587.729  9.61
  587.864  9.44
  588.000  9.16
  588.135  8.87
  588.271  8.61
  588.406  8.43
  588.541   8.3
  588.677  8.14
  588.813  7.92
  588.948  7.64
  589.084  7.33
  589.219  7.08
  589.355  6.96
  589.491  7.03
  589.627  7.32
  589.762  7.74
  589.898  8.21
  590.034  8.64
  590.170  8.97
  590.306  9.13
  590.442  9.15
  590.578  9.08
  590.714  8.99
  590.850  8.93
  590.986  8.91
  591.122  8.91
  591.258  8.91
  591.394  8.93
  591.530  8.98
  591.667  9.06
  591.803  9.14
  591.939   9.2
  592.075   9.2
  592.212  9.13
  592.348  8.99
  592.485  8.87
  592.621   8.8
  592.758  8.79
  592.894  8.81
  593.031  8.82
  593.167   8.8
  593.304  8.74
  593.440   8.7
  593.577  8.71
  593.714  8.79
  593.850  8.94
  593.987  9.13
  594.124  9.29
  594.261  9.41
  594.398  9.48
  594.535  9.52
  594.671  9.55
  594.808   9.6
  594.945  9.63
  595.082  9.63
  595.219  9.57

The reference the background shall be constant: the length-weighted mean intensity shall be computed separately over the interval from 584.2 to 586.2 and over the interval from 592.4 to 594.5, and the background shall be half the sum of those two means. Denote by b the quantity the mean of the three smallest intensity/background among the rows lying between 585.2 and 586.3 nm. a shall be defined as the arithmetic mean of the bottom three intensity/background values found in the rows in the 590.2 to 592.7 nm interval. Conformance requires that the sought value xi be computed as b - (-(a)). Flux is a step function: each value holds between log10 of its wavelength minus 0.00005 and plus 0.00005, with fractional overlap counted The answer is 1.99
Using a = 0.97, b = 1.02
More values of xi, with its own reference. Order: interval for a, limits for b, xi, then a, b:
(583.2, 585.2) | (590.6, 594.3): 1.85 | 0.90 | 0.95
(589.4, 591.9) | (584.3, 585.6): 1.80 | 0.81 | 0.99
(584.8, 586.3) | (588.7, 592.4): 1.78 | 1.01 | 0.77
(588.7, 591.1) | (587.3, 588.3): 1.74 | 0.77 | 0.97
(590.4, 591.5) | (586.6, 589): 1.84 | 0.97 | 0.86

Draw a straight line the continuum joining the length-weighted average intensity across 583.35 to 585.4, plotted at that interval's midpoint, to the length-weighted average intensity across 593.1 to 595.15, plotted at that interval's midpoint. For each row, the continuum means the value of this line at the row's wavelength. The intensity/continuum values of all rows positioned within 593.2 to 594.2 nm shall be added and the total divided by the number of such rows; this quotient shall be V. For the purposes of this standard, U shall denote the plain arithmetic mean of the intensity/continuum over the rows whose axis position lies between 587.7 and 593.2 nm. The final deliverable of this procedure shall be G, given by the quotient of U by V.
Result 0.98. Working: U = 0.94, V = 0.97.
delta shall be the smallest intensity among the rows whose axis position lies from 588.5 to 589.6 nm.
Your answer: 6.96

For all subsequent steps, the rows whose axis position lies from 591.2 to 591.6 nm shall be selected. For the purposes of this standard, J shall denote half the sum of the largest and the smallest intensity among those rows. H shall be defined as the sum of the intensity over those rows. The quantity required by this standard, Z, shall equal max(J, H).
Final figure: 26.8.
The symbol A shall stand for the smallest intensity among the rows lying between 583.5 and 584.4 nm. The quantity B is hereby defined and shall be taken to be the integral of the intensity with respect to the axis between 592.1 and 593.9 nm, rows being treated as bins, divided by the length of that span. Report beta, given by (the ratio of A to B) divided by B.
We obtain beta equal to 0.107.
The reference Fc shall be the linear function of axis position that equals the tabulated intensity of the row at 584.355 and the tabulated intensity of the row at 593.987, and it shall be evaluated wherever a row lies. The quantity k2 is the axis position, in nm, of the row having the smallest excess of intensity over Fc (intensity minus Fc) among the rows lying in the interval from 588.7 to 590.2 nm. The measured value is 589.355 nm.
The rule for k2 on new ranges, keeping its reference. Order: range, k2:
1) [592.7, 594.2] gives 593.440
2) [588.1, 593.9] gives 589.355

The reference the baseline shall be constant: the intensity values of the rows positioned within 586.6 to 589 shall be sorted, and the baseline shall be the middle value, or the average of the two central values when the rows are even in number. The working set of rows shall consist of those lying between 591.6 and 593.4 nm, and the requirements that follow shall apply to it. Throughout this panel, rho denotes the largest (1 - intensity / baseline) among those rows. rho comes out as 0.08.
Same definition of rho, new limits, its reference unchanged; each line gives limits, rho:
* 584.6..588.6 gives 0.12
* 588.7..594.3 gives 0.26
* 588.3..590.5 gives 0.26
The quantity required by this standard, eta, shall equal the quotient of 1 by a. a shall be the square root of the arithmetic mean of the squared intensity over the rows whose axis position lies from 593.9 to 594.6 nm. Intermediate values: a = 9.37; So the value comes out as 0.107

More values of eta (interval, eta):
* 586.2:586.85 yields 0.104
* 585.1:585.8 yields 0.107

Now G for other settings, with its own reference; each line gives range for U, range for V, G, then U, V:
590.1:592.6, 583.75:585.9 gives 0.97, 0.99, 1.02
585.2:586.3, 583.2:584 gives 1.12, 1.07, 0.95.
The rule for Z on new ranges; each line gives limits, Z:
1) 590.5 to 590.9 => 27.0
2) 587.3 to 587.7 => 28.9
